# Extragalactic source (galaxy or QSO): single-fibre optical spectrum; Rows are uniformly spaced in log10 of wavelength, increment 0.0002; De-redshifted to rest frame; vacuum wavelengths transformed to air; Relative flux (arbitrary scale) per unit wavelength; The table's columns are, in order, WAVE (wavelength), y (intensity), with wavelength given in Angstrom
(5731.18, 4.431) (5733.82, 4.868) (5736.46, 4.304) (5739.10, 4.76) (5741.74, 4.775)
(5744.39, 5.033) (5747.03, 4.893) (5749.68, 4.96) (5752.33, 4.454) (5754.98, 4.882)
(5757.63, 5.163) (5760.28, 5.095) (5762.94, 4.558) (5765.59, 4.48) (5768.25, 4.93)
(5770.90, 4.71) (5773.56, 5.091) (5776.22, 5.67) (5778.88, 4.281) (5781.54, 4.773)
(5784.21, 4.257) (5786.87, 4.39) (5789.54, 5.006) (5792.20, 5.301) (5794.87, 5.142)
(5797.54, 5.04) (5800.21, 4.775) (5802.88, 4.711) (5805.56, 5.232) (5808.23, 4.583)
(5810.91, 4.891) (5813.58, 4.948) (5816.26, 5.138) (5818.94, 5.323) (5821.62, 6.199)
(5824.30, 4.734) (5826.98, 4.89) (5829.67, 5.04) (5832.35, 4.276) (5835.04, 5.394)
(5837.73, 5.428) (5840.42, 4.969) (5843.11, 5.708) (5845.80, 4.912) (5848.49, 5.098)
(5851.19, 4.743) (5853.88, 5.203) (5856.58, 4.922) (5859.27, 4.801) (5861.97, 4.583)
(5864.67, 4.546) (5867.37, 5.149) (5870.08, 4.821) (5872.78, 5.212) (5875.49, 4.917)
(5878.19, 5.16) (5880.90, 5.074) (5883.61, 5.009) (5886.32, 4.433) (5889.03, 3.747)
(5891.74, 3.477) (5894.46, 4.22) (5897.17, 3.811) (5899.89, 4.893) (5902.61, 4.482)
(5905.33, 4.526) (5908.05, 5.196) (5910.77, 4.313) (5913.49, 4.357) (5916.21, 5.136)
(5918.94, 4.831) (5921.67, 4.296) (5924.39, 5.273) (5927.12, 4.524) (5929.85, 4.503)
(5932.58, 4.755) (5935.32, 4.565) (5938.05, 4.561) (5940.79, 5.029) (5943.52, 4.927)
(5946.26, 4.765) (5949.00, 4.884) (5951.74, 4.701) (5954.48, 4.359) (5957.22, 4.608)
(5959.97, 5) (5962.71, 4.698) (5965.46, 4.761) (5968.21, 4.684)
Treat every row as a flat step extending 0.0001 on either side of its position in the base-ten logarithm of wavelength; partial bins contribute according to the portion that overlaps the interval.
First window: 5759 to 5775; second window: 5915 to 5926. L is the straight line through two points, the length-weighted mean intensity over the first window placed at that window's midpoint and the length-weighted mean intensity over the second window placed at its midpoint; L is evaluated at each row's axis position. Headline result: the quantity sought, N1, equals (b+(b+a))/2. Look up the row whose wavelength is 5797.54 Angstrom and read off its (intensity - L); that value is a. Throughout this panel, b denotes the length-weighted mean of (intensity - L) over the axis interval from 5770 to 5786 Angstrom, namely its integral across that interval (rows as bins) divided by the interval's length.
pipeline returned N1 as 0.1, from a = 0.2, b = -0.03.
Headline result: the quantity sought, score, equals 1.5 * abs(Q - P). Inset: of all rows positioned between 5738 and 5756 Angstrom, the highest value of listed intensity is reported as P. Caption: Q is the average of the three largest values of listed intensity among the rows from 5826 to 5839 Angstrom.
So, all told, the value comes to 0.38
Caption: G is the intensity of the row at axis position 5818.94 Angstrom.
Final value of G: 5.323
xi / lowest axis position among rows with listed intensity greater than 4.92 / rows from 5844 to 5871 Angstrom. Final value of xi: 5848.49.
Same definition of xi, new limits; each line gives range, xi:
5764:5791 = 5768.25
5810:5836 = 5813.58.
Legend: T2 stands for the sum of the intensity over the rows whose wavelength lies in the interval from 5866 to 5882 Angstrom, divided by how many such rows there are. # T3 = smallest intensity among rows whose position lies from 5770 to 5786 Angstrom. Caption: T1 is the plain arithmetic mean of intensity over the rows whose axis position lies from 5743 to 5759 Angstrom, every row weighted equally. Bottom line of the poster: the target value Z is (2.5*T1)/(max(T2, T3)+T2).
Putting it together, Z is 1.21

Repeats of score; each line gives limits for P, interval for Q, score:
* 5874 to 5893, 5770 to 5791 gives 0.14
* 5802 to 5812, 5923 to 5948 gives 0.23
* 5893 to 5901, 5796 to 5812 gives 0.24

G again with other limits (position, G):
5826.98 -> 4.89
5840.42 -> 4.969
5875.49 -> 4.917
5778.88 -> 4.281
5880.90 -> 5.074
